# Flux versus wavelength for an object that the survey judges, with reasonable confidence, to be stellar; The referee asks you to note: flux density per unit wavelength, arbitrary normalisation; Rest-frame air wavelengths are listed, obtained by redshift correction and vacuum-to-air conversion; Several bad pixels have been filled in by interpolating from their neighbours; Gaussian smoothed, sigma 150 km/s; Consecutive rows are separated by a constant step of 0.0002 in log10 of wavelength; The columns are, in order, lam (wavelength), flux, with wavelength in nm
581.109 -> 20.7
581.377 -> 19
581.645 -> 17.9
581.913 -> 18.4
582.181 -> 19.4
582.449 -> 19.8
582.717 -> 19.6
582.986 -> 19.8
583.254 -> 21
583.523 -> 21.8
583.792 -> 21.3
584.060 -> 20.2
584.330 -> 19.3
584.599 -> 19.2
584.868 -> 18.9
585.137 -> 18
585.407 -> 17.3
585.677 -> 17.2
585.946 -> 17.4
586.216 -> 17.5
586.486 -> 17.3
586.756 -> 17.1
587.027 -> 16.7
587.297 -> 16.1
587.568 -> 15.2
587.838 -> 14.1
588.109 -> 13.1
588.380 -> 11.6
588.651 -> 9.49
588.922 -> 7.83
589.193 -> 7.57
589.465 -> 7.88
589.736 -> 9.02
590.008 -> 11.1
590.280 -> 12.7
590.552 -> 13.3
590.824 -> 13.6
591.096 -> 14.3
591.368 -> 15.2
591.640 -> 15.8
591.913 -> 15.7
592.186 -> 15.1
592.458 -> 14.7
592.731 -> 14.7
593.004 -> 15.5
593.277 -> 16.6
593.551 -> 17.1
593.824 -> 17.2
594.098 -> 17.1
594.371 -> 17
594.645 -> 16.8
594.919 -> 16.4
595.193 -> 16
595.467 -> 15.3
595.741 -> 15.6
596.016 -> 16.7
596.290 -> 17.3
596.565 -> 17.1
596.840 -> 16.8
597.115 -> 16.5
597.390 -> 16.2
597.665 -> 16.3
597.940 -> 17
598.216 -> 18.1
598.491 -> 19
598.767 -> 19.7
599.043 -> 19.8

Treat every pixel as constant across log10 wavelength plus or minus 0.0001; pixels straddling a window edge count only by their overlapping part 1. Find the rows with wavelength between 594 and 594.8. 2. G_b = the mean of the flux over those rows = 17.0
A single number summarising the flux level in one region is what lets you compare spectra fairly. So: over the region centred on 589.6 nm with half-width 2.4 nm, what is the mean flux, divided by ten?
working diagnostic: 1.24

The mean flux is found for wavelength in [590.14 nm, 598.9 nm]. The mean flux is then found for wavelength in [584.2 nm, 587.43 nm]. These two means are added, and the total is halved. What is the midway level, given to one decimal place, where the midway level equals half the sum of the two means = 16.9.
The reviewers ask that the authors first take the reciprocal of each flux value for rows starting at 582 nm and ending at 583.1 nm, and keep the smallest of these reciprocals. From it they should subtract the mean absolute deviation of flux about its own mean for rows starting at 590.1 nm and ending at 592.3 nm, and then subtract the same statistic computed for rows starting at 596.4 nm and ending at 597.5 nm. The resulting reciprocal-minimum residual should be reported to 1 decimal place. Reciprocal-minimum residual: -1.2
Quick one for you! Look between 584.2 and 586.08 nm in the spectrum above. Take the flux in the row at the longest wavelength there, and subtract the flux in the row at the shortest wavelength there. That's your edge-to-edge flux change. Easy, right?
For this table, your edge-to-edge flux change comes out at -1.9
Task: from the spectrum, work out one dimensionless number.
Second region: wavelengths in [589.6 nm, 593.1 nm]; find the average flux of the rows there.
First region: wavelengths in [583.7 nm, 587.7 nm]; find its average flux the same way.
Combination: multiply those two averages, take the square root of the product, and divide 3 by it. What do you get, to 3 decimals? 0.190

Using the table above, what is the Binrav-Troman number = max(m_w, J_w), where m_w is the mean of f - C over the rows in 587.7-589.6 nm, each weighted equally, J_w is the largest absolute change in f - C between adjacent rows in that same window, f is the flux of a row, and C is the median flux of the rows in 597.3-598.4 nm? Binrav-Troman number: 2.1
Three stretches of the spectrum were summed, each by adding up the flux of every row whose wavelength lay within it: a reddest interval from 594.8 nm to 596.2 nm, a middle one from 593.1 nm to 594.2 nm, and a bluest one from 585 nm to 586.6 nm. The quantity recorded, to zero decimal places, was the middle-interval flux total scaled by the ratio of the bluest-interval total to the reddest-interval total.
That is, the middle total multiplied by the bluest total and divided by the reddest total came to 89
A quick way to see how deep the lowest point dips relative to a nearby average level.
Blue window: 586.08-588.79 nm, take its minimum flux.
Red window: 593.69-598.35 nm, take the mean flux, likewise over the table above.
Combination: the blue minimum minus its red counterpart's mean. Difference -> -7.2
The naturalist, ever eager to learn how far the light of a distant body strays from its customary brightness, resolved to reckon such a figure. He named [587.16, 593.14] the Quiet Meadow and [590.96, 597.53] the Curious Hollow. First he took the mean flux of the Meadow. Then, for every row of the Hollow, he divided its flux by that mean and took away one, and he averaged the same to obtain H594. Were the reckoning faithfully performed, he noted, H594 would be 0.25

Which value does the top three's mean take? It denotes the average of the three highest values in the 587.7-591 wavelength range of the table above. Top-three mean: 13.7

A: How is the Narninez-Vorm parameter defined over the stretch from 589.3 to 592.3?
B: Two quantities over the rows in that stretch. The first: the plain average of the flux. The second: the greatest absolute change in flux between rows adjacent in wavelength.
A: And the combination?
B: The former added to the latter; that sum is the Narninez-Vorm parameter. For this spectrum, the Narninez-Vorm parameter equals 15.1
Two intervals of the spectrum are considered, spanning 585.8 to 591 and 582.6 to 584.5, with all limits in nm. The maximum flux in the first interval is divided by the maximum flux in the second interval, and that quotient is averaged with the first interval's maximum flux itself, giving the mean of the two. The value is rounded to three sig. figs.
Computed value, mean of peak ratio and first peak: 9.15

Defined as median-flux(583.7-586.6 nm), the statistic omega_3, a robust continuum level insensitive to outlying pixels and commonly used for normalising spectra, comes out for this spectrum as 18.0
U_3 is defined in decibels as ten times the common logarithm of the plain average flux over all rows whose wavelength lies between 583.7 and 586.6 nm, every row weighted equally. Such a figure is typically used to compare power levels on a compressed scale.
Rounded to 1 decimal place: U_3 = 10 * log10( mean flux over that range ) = 12.7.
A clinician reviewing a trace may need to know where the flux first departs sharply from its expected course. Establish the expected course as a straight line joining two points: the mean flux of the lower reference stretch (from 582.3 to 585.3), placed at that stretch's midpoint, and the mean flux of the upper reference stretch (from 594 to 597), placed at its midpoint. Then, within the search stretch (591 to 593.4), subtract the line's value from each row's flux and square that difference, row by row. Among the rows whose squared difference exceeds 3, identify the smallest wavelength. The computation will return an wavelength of 591.096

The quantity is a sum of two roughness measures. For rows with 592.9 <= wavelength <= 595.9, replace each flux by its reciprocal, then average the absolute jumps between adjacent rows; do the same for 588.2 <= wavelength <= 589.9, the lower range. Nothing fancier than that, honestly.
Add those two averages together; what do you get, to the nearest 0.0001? 0.0149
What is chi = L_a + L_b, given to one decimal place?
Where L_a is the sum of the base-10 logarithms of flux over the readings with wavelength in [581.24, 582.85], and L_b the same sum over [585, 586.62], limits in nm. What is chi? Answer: 15.1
